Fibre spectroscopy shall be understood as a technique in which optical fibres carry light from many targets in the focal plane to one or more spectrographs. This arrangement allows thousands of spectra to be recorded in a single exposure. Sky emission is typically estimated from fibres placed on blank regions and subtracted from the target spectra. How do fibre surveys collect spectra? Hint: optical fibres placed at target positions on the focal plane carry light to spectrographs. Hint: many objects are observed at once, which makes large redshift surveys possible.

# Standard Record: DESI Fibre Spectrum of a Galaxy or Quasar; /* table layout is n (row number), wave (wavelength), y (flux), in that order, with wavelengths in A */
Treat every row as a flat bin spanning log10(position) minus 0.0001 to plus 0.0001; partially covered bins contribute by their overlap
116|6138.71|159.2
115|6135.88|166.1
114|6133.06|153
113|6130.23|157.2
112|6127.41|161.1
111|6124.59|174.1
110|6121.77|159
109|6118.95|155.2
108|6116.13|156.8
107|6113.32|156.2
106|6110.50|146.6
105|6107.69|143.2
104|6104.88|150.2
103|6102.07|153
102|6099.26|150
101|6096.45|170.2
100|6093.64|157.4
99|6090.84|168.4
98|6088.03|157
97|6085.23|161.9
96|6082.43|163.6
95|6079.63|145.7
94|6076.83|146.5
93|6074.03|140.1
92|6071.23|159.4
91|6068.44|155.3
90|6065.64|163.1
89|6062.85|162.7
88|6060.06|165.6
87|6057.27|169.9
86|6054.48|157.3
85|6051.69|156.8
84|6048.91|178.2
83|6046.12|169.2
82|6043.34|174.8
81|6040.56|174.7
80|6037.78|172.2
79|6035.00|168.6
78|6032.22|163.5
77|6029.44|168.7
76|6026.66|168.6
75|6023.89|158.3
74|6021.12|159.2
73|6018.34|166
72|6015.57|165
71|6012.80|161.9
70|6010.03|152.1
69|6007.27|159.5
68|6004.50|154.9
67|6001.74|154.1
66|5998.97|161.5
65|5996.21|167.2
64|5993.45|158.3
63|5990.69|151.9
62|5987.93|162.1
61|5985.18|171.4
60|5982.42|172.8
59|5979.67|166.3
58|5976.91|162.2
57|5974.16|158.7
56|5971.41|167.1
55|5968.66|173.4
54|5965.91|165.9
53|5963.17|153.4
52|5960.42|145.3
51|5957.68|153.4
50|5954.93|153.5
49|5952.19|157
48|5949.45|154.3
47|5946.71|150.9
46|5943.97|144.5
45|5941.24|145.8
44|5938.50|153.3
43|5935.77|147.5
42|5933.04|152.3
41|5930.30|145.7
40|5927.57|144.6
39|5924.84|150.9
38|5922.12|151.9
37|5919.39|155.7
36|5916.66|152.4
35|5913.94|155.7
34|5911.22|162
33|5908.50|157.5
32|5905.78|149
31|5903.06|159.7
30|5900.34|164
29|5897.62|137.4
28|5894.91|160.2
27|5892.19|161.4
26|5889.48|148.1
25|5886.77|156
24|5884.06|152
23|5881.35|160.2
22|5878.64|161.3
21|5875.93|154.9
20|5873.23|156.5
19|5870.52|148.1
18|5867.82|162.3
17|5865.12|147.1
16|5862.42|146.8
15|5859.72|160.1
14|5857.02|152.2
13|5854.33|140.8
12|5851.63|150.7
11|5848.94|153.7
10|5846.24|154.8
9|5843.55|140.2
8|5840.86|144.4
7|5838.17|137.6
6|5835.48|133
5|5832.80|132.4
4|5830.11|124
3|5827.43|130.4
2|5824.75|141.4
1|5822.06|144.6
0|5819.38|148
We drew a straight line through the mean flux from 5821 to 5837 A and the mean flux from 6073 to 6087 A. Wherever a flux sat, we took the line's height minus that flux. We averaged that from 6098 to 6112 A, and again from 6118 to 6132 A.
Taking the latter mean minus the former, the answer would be -11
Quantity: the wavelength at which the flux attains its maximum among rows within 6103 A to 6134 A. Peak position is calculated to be 6124.59 A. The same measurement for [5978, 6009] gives 5982.42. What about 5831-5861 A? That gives 5859.72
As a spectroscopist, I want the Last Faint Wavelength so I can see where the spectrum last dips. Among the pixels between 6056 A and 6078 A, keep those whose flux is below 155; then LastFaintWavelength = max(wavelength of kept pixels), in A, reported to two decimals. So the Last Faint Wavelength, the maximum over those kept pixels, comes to 6076.83 A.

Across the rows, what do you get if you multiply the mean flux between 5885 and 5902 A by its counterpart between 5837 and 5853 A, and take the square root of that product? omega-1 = 151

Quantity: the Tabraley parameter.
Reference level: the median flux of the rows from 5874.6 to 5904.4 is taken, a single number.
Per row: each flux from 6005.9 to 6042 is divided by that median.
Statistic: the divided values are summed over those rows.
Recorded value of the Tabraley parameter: 13.4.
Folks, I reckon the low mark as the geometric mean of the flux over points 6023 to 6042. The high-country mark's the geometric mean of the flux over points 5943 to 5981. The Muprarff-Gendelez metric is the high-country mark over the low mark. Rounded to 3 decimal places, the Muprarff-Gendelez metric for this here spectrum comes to 0.938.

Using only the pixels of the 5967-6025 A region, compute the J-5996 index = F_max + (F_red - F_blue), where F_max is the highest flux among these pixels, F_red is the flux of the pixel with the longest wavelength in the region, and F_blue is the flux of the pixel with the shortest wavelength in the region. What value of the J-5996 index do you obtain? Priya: 158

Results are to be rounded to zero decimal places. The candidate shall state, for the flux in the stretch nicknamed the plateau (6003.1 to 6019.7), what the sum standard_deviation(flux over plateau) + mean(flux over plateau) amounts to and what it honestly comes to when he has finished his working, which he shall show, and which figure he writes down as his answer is 165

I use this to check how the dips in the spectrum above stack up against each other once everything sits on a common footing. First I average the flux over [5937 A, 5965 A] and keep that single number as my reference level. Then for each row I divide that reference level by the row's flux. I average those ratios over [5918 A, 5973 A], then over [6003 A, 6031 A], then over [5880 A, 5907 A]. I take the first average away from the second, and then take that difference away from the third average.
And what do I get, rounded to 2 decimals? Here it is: 1.03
